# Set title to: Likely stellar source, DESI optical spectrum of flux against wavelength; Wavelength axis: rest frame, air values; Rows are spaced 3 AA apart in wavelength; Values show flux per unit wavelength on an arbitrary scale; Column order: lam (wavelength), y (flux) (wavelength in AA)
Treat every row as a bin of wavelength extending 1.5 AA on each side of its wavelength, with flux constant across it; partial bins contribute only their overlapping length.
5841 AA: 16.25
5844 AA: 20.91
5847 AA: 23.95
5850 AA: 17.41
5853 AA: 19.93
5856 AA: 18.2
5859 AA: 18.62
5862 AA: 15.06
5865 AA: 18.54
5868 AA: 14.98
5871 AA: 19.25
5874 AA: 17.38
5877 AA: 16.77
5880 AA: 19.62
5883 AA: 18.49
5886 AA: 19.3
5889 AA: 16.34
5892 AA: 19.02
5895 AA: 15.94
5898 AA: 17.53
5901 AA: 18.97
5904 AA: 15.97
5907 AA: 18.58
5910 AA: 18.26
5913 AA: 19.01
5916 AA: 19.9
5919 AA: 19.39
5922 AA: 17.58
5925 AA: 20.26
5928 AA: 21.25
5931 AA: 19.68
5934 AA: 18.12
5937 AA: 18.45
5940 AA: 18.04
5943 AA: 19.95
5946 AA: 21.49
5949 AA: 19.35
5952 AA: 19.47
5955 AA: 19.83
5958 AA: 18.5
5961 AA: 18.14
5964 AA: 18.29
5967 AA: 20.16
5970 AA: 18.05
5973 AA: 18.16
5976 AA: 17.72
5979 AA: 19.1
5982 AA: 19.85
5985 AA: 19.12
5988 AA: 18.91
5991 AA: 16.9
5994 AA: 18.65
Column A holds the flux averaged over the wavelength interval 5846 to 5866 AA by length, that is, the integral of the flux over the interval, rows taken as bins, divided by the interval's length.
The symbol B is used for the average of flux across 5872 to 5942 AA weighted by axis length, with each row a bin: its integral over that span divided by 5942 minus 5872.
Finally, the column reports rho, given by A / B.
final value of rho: 1.01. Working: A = 18.7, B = 18.4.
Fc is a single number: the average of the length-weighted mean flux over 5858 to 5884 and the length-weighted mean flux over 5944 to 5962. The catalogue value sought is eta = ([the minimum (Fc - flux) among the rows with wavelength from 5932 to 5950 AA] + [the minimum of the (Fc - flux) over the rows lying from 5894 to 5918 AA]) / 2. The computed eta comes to -2.14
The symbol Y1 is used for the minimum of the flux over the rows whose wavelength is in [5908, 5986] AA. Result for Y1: 17.58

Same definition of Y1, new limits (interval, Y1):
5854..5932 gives 14.98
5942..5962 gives 18.14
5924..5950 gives 18.04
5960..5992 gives 16.9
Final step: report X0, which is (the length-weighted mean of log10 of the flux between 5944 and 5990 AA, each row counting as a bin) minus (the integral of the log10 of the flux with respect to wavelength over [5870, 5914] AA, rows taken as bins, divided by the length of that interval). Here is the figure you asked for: 0.03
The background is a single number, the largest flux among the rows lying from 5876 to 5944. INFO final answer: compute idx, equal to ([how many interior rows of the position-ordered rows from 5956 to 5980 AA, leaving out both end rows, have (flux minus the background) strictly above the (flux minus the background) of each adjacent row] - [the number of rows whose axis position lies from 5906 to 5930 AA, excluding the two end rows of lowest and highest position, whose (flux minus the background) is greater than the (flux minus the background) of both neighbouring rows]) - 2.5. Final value -1.5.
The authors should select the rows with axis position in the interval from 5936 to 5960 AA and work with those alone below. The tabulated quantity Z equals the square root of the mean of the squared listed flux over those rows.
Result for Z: 19.4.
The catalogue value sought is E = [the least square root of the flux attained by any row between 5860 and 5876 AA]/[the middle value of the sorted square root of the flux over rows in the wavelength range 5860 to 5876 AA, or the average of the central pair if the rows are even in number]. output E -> 0.928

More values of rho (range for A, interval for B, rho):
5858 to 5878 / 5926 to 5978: 0.90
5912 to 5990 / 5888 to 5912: 1.09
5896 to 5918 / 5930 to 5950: 0.95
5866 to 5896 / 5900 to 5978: 0.94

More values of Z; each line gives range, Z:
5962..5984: 18.8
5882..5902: 18.0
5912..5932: 19.6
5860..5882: 17.5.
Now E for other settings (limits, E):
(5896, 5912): 0.935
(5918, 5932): 0.945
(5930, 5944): 0.989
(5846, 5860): 0.967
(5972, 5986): 0.963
